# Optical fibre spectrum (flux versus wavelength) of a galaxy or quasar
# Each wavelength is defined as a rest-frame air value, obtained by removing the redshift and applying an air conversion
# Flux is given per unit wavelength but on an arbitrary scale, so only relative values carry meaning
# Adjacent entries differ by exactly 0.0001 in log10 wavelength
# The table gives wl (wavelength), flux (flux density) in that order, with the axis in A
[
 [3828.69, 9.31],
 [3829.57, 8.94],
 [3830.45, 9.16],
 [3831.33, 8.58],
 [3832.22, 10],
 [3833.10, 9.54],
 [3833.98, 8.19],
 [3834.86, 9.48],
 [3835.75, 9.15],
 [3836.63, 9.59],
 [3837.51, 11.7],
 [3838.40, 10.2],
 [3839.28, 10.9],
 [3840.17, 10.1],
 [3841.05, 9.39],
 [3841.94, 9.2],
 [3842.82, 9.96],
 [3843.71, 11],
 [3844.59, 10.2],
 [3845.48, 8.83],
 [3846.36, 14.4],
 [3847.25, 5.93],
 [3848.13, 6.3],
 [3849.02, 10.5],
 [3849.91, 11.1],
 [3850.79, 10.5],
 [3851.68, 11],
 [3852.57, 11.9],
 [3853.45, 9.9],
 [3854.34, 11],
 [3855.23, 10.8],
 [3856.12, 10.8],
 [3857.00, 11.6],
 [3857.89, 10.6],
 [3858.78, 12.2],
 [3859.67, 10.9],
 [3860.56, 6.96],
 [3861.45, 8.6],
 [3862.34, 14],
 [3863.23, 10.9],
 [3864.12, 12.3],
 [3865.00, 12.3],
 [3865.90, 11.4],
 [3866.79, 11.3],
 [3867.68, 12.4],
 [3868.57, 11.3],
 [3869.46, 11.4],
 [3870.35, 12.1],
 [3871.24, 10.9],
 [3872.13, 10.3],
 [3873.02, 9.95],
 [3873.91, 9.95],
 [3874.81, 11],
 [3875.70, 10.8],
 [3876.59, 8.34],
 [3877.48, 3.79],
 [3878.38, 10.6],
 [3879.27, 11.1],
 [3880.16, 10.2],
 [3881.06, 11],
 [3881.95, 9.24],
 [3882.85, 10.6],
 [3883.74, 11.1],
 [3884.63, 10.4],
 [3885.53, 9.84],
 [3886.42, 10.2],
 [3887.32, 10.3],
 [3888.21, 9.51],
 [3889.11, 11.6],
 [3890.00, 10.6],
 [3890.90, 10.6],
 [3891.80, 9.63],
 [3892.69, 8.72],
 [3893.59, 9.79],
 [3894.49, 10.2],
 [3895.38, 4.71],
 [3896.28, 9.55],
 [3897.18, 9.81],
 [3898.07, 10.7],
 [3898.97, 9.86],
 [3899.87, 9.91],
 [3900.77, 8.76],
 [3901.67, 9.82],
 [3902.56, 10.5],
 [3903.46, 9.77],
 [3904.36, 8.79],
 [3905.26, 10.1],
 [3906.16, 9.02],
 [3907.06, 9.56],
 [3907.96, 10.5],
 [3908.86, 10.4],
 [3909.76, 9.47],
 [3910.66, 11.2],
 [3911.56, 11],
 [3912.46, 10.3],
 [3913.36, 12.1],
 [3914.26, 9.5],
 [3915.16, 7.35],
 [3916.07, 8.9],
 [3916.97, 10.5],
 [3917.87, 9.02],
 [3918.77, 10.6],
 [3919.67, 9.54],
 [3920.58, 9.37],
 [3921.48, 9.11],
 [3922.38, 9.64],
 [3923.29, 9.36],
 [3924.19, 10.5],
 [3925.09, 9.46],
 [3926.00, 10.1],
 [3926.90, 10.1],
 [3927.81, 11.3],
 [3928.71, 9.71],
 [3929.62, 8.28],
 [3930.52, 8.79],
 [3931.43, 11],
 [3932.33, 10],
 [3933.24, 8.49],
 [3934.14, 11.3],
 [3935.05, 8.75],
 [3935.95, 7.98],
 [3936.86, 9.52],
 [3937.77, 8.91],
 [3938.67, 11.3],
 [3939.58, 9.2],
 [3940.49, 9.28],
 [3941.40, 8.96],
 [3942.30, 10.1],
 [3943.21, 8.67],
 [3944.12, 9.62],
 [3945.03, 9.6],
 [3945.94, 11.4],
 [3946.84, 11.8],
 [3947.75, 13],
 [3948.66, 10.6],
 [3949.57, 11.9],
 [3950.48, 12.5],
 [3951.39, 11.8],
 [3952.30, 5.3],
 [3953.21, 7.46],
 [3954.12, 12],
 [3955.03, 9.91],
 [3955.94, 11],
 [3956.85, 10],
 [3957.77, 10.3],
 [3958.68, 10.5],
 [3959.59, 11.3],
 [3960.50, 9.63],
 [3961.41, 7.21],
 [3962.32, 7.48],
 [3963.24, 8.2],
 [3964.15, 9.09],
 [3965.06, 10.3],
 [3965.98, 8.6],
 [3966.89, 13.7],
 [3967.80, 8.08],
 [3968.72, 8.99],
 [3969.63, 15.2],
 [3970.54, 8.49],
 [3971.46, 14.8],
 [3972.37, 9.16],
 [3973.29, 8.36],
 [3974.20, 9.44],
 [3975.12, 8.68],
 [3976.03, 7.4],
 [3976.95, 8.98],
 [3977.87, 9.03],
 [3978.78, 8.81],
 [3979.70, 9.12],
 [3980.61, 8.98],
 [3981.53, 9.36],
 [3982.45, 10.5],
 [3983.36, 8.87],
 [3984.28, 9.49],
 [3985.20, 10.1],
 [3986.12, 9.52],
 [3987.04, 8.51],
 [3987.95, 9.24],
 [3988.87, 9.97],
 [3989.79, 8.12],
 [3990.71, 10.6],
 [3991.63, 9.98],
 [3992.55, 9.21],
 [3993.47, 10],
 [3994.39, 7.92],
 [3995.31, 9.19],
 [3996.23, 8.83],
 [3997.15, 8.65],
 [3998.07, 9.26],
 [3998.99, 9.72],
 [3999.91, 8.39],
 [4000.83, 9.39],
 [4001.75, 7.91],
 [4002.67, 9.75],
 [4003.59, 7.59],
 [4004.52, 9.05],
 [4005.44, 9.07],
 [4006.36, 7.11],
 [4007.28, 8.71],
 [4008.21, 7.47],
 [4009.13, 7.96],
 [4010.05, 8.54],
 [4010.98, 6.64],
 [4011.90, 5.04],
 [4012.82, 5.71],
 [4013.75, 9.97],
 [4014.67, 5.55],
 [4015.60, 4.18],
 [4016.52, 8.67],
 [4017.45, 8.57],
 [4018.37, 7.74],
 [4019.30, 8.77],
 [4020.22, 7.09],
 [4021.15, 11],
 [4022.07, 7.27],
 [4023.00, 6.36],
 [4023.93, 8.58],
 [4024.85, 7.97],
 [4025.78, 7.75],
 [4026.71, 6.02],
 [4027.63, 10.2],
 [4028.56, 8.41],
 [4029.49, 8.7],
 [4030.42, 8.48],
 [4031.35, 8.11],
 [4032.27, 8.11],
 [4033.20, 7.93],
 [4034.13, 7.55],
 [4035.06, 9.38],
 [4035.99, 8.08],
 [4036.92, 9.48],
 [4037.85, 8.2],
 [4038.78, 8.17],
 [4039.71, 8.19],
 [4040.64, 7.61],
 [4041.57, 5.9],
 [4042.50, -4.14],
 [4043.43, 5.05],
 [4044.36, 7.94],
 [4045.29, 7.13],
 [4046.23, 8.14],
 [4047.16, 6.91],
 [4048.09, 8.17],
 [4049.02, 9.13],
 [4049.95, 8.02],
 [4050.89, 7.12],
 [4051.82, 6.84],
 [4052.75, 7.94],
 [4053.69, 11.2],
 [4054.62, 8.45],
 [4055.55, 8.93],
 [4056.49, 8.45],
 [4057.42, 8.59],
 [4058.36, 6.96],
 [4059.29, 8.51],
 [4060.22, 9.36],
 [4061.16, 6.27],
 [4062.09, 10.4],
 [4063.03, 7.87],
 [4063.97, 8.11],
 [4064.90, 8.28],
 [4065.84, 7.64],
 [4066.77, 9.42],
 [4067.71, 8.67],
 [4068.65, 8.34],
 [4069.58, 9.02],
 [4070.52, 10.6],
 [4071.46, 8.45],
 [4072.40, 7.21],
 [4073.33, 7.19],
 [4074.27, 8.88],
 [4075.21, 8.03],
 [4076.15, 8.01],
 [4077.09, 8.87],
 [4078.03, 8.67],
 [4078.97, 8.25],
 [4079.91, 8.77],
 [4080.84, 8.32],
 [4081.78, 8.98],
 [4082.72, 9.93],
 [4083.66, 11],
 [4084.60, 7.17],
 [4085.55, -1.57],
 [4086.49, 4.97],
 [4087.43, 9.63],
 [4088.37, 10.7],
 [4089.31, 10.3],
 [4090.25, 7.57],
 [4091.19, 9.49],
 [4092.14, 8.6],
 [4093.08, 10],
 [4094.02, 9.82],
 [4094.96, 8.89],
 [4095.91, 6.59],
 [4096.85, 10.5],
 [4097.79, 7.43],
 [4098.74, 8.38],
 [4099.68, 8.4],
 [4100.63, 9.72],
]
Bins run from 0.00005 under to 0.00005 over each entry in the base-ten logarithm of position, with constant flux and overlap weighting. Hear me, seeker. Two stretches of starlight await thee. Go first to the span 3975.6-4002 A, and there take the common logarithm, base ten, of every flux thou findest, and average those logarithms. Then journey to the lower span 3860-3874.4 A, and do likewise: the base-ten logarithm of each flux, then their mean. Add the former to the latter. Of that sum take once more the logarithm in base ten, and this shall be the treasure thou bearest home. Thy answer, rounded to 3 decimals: 0.300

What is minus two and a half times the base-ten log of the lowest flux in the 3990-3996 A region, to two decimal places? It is -2.25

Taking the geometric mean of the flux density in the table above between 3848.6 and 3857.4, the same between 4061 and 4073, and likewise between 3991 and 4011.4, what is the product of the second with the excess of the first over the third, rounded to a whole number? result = 19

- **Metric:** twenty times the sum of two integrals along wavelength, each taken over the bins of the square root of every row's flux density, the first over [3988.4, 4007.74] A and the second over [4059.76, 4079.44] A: 2299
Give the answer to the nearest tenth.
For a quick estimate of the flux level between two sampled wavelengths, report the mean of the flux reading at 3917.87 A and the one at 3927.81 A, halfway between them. 10.2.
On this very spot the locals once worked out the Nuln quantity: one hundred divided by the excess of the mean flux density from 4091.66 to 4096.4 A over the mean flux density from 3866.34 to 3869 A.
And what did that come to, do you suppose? -35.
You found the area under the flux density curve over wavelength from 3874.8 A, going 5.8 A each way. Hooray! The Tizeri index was 116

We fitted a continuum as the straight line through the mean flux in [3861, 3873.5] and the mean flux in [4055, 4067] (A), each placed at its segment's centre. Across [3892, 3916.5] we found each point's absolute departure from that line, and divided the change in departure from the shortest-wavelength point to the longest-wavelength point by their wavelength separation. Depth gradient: -0.023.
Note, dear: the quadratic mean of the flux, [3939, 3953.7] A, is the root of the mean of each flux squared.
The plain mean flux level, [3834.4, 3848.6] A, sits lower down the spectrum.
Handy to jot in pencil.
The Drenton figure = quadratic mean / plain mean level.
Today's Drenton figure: 1.05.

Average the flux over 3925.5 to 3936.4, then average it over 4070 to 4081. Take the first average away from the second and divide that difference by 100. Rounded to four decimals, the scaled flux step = -0.0121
